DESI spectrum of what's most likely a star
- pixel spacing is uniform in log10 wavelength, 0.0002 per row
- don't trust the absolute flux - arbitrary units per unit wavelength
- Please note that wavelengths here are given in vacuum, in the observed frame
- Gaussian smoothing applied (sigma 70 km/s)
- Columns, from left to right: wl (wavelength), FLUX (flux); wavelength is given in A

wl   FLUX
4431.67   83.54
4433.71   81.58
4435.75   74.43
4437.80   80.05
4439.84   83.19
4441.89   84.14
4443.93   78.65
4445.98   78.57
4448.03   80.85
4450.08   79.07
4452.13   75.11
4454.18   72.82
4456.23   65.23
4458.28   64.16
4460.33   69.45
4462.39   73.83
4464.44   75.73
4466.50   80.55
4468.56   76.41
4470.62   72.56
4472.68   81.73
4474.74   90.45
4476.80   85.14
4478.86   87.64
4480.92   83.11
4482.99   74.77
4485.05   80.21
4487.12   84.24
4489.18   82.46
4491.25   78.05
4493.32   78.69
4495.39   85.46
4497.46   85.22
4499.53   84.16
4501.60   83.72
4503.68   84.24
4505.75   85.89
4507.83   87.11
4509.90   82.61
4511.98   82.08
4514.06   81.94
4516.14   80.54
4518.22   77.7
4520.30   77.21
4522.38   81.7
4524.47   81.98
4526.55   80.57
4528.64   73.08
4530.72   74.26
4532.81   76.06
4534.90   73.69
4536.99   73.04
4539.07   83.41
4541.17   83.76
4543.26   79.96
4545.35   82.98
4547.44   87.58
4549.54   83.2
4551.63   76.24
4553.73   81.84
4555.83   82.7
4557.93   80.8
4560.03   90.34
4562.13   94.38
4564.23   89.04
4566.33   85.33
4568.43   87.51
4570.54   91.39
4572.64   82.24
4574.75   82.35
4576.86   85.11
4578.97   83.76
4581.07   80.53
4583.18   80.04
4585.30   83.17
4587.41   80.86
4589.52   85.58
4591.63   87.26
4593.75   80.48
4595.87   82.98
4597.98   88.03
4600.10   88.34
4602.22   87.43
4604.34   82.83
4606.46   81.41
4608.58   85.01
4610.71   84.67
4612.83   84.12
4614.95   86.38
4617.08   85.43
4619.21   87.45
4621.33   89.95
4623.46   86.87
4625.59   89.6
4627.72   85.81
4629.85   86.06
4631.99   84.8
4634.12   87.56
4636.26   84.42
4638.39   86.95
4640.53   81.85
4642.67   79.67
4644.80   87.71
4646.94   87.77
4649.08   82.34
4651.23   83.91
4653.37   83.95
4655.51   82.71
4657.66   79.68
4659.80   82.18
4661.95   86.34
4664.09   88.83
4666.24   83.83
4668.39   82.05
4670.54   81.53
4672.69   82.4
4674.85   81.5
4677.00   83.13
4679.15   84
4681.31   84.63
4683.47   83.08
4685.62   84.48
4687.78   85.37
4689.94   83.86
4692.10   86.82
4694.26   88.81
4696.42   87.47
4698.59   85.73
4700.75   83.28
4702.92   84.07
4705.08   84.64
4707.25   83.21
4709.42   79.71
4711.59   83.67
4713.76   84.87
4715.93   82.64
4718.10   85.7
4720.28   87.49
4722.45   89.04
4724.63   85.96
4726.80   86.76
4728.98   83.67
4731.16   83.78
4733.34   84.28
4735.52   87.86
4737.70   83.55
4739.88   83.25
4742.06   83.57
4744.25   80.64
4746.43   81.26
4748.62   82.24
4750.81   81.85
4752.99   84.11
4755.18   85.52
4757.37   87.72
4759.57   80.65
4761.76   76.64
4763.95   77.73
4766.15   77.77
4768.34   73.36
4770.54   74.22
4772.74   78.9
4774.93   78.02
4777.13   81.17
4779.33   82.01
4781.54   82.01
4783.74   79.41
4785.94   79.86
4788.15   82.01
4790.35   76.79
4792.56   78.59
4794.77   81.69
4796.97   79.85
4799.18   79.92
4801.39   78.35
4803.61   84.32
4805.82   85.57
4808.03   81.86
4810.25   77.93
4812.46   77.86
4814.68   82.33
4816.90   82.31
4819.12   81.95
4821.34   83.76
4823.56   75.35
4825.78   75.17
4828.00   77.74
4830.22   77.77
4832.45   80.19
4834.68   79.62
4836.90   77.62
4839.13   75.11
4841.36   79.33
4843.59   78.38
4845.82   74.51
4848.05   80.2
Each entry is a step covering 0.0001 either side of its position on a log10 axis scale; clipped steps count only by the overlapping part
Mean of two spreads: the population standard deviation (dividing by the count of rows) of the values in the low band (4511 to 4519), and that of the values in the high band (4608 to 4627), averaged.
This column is 1.9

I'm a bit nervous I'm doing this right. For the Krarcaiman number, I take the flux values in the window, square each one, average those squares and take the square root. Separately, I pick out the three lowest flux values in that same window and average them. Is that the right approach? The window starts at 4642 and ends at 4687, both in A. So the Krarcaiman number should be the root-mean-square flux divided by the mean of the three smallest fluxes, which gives 1.04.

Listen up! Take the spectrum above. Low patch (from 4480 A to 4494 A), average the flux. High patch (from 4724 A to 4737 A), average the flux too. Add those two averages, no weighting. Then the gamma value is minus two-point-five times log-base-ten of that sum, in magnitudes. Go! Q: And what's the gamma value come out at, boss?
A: -5.55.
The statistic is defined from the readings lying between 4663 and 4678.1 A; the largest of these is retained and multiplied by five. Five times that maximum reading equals 444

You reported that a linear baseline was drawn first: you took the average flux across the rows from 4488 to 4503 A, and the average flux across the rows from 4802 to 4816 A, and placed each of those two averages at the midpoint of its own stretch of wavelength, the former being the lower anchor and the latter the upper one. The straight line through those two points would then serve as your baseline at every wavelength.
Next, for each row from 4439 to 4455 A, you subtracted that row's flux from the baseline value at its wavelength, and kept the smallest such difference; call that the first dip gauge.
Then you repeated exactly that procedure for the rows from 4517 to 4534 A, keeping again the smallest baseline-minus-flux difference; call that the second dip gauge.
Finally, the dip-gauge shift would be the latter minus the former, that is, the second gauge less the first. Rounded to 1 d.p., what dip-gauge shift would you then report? 1.9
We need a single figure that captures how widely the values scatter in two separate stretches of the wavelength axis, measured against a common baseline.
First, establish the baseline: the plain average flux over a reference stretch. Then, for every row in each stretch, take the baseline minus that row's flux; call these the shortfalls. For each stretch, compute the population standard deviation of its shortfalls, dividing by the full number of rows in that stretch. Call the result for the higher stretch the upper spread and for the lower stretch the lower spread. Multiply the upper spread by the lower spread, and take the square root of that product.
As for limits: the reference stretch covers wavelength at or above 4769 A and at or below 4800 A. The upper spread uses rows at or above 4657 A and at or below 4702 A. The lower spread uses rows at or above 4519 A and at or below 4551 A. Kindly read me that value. 3.26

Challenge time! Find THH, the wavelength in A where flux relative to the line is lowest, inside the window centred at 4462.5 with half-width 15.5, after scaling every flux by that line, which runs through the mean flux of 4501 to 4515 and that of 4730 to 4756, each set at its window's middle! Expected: 4458.28 A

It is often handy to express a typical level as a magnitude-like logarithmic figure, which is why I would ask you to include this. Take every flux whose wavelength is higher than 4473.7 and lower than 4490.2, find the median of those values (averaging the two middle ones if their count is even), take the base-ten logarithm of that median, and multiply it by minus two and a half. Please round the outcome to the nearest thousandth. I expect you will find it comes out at -4.806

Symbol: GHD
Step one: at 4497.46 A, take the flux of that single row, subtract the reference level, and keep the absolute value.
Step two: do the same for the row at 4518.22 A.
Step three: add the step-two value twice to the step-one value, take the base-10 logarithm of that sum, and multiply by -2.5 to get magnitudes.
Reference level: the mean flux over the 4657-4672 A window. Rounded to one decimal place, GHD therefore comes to -2.8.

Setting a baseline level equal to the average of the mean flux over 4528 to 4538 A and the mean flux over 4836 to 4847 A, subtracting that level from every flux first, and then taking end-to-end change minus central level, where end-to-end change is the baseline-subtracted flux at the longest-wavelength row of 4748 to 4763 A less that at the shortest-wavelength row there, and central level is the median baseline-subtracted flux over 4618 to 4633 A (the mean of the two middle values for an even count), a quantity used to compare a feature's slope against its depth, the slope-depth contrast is -17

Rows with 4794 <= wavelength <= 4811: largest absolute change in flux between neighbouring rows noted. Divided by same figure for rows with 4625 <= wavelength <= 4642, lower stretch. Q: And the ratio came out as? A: 1.17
